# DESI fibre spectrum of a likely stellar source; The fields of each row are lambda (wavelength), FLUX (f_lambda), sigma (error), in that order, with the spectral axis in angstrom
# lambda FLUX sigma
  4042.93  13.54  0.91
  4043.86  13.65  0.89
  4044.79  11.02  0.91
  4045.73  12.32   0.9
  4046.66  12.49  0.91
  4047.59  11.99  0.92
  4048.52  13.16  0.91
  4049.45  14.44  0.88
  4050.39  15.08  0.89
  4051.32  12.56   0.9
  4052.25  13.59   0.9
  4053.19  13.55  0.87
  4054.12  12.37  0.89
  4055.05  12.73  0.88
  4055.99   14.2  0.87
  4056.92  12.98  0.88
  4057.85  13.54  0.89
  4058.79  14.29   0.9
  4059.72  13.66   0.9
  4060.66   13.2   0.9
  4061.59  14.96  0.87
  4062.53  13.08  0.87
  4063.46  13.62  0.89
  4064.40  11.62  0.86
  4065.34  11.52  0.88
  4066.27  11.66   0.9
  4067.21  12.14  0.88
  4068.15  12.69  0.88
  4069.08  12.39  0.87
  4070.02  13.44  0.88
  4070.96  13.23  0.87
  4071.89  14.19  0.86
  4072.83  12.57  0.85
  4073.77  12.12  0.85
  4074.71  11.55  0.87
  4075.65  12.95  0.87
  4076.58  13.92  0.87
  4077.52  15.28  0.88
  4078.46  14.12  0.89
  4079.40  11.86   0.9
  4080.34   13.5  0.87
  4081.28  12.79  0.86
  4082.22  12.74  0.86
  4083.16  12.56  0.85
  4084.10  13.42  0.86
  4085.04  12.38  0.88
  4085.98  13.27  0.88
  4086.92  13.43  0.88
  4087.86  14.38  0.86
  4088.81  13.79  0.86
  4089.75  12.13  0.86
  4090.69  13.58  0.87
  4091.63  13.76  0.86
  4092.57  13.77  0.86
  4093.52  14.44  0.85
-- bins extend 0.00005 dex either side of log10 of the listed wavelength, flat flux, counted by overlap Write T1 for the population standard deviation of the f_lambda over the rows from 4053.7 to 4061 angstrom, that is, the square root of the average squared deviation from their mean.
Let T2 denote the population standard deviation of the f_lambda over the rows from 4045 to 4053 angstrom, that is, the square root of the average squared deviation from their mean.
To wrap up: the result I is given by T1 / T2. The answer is 0.6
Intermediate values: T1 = 0.636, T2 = 1.02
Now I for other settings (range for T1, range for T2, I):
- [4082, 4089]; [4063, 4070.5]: 0.8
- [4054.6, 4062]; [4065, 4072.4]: 0.8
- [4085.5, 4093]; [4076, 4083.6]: 0.6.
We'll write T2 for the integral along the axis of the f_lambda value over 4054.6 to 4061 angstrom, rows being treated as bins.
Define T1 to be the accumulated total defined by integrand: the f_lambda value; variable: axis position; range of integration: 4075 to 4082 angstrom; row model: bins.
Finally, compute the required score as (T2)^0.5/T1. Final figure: 0.099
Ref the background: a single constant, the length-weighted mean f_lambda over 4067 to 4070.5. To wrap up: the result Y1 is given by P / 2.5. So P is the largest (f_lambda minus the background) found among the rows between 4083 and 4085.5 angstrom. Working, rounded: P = 0.7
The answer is 0.29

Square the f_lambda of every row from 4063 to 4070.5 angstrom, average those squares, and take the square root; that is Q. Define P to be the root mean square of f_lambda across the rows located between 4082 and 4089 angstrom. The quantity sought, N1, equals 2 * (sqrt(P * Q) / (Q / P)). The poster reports 27.4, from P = 13.3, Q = 12.4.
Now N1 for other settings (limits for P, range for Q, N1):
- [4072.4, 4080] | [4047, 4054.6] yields 25.9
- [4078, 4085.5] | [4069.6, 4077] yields 25.8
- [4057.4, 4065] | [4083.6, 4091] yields 27.3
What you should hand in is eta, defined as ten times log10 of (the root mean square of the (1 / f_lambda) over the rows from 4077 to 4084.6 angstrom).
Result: -11.20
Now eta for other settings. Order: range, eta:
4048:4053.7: -11.35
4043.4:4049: -10.92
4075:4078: -11.45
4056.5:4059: -11.33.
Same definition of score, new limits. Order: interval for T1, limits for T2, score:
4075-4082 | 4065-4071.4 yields 0.095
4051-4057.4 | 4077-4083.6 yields 0.111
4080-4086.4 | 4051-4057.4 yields 0.111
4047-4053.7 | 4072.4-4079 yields 0.104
